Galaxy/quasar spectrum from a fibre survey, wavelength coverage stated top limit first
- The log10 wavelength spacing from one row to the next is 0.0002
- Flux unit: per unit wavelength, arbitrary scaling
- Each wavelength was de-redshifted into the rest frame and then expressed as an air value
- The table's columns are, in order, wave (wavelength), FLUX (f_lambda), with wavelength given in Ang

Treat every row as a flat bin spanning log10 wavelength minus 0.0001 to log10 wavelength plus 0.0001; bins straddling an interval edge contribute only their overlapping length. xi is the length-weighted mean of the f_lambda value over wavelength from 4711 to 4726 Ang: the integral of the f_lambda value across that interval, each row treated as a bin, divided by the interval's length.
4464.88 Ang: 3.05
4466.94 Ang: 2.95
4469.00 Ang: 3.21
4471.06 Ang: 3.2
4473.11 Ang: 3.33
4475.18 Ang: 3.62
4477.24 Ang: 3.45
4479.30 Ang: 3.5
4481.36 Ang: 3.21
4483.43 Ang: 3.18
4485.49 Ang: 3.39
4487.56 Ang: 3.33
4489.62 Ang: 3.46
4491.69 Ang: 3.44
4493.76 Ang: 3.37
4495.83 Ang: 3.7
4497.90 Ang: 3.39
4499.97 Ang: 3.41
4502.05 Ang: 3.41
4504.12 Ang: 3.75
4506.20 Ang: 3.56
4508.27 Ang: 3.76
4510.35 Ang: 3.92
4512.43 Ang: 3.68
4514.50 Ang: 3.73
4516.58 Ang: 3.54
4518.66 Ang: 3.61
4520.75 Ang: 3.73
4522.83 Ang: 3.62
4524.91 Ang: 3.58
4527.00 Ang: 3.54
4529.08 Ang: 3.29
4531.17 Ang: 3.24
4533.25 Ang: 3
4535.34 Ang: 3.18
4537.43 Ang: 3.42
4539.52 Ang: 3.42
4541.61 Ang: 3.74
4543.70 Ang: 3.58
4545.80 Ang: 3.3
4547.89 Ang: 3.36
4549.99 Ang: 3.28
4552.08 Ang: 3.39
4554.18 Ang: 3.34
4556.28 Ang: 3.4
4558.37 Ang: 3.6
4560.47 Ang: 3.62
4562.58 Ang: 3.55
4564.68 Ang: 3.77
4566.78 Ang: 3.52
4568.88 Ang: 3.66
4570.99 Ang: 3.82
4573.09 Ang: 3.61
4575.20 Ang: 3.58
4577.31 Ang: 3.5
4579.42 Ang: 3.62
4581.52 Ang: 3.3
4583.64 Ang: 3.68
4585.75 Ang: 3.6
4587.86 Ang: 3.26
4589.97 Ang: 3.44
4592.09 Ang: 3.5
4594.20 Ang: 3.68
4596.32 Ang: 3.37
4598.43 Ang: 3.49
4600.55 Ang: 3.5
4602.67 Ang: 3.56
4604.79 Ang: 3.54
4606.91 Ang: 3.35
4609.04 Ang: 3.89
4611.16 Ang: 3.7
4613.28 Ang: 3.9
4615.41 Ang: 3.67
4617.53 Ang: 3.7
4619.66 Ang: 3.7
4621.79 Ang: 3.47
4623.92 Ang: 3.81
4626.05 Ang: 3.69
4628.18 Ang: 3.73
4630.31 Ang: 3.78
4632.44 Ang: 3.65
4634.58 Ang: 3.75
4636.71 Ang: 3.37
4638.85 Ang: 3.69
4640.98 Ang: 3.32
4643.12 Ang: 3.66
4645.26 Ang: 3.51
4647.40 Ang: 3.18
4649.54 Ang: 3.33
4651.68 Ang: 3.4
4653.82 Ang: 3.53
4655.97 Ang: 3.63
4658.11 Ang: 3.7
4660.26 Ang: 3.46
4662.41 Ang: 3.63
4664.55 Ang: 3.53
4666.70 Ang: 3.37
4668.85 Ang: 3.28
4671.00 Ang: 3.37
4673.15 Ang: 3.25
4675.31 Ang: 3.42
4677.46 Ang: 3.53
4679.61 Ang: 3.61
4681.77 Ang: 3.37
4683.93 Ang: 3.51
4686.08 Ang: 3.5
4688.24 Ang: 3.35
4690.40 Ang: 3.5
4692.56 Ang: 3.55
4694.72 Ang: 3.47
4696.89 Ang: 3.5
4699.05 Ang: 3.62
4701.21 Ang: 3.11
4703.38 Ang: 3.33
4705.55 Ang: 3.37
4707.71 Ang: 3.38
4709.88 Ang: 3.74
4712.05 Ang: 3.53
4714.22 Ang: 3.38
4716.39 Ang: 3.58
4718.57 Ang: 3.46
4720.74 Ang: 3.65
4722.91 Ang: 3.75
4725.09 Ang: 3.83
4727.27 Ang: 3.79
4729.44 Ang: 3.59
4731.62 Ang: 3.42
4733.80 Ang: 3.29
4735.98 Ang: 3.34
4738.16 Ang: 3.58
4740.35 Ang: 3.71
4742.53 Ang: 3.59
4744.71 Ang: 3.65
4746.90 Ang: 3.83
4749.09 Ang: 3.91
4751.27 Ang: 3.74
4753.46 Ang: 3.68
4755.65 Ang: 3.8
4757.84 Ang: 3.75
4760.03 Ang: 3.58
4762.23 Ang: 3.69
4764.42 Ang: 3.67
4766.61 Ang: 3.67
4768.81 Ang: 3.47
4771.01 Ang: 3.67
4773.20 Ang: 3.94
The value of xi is 3.59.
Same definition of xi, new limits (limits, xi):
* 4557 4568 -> 3.61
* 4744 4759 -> 3.77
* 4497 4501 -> 3.40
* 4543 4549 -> 3.40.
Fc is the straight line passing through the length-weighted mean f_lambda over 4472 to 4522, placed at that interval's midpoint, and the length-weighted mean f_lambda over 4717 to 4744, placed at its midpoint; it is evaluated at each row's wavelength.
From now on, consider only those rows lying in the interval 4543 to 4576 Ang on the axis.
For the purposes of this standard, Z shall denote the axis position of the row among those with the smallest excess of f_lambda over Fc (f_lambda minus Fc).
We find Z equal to 4549.99 Ang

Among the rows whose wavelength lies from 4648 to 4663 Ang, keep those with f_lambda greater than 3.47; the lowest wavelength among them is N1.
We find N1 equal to 4653.82 Ang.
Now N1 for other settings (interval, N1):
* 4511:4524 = 4512.43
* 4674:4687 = 4677.46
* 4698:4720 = 4699.05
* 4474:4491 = 4475.18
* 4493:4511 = 4495.83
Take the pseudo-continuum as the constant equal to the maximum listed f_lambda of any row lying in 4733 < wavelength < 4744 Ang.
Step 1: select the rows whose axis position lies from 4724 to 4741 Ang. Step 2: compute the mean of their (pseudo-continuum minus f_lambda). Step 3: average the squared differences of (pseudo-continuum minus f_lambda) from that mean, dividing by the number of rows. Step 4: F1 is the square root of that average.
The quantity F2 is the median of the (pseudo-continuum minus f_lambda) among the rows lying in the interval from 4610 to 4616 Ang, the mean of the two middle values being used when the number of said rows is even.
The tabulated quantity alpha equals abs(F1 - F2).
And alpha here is 0.18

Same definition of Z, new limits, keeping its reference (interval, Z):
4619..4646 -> 4640.98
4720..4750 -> 4733.80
